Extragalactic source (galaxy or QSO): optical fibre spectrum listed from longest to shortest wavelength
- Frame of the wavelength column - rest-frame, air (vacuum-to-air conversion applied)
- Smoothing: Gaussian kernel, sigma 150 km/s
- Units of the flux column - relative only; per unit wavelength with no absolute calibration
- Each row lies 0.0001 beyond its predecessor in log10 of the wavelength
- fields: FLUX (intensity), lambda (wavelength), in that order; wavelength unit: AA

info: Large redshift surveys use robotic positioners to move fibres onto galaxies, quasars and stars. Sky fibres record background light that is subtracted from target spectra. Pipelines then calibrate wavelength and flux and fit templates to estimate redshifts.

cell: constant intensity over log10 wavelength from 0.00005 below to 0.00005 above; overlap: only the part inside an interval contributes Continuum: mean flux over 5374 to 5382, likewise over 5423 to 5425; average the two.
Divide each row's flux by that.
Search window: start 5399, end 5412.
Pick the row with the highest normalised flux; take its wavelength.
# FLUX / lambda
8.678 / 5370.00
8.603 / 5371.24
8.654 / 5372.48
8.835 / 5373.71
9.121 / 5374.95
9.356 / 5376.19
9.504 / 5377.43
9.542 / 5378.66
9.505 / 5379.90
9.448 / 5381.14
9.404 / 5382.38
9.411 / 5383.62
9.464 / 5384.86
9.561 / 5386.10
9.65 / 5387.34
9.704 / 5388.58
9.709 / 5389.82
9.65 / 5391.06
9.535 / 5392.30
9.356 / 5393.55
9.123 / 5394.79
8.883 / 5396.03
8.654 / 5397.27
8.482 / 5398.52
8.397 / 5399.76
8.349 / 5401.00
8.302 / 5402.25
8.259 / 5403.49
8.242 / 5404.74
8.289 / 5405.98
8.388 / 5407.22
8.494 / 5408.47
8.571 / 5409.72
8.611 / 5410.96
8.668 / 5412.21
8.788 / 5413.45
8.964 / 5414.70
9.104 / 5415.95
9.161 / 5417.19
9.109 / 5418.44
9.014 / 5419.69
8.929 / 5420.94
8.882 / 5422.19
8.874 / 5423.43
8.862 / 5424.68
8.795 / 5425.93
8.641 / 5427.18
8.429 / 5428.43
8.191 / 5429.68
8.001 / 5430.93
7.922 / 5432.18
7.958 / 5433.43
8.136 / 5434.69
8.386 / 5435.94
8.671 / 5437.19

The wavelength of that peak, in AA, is 5410.96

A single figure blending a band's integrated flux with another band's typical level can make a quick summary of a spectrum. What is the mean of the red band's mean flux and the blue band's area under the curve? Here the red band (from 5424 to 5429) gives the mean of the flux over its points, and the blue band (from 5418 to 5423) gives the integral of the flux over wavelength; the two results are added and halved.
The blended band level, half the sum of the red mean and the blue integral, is 26.8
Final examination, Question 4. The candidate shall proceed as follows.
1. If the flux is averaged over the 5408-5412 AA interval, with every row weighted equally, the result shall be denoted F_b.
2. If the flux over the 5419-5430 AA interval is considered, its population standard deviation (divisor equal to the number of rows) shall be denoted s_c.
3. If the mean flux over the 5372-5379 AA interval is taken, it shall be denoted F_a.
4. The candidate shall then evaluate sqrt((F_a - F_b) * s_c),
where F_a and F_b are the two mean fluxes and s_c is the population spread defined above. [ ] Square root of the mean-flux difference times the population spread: 0.39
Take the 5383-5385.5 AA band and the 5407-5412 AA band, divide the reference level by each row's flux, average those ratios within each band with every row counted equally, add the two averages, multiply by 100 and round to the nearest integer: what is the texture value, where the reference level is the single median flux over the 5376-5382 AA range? 212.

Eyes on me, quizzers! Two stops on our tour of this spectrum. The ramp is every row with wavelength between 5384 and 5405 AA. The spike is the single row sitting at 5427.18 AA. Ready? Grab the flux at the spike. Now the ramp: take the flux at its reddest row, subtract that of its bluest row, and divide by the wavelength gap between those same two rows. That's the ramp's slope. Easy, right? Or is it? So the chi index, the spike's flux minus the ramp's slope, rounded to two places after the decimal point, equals 8.70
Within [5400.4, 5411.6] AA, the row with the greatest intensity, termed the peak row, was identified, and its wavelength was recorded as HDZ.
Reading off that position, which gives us 5410.96 AA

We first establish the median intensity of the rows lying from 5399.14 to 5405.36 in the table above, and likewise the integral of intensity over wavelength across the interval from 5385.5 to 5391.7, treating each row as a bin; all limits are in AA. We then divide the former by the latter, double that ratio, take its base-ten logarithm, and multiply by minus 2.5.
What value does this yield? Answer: 1.39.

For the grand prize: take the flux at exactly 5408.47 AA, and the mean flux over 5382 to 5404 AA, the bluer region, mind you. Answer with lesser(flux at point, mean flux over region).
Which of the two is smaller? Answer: 8.5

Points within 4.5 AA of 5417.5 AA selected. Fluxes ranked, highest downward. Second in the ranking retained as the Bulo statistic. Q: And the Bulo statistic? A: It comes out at 9.109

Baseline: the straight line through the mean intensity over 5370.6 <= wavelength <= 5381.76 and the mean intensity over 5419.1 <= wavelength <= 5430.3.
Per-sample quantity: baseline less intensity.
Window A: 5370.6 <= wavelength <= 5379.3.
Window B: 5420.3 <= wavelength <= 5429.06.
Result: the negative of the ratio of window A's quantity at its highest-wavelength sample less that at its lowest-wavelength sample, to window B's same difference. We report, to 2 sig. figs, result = 2.3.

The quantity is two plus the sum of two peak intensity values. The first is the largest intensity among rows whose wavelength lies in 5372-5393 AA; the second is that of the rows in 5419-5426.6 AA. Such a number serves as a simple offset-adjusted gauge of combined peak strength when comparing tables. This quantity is 20.7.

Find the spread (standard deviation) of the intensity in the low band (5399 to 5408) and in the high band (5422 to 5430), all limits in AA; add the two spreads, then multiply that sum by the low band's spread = 0.02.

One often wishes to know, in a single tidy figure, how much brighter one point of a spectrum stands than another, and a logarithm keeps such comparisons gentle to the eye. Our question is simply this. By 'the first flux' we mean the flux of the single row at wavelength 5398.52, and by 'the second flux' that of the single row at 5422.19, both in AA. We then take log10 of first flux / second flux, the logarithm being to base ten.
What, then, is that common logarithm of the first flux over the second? -0.020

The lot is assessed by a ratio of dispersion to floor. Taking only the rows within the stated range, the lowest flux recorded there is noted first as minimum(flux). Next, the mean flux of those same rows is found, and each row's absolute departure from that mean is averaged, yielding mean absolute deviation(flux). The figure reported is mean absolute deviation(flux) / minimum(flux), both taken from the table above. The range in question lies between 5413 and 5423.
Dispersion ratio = 0.012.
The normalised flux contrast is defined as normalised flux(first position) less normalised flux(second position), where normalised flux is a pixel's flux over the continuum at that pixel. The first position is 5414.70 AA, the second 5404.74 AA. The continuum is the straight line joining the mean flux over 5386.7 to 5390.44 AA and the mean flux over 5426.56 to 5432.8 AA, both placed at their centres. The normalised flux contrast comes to 0.12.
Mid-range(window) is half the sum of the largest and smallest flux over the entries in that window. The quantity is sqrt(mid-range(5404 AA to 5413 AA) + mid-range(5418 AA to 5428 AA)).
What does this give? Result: 4.16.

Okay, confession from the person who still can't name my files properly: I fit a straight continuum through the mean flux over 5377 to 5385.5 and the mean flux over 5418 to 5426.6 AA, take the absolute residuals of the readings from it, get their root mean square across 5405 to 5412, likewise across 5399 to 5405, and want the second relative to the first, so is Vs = 1.35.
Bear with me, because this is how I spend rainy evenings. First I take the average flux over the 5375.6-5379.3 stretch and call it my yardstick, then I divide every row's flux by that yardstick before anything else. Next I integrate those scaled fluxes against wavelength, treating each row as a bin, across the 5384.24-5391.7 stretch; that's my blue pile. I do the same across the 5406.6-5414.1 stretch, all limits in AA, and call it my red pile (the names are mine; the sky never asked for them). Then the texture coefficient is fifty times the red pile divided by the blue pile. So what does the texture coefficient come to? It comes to 44.8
